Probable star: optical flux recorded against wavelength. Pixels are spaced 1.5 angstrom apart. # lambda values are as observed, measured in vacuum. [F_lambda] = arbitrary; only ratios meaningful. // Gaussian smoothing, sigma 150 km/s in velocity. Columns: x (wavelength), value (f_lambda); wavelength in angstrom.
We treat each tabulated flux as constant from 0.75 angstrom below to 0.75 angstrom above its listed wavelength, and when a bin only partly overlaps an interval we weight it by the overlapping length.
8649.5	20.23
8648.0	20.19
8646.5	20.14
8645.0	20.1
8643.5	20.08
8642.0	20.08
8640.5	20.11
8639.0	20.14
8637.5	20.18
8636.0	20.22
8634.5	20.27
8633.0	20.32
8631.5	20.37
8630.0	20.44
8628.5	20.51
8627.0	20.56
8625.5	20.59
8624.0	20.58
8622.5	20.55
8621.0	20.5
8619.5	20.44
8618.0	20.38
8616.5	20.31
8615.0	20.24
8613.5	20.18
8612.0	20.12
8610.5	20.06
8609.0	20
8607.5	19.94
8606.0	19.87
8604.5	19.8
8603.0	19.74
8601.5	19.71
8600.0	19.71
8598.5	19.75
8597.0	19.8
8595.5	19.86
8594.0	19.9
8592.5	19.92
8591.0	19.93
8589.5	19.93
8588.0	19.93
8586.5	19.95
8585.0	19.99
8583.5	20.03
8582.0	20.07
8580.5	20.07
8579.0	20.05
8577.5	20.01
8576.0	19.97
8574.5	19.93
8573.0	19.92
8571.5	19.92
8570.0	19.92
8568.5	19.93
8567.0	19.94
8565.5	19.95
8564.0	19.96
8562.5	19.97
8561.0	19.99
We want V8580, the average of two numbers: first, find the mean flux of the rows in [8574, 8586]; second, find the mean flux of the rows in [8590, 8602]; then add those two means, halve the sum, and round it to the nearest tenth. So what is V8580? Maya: 19.9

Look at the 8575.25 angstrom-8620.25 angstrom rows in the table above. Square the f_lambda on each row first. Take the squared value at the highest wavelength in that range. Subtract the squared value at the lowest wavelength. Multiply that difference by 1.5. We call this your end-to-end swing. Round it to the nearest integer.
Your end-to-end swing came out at 28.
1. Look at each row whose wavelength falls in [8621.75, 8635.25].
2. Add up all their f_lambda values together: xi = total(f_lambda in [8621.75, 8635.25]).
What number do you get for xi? 184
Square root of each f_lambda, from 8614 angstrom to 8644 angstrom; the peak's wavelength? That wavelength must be 8625.5 angstrom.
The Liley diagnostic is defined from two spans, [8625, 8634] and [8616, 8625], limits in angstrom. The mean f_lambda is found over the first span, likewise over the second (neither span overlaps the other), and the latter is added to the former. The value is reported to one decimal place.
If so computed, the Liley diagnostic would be 40.9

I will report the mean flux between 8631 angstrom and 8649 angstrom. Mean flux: 20.2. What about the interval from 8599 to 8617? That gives 20.0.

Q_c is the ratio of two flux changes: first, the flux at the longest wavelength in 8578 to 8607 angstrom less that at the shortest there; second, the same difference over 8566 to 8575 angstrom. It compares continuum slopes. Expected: 18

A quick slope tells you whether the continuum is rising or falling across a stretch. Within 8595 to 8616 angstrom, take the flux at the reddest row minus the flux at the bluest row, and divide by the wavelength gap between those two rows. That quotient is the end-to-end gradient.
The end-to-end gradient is 0.019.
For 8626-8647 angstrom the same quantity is -0.022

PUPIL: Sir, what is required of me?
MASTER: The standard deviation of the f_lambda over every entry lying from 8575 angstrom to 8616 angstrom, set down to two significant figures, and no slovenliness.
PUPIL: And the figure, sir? 0.14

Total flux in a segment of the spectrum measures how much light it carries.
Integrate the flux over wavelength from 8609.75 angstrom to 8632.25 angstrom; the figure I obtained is 459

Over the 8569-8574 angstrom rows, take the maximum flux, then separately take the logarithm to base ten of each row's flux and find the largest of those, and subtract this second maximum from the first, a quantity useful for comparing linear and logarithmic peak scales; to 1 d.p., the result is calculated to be 18.6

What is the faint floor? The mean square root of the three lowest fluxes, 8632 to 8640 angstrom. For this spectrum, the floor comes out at 4.49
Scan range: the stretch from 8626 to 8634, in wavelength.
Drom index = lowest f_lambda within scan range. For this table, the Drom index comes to 20.32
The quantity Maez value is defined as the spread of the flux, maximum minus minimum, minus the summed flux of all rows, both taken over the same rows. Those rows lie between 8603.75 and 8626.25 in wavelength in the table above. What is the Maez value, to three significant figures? -303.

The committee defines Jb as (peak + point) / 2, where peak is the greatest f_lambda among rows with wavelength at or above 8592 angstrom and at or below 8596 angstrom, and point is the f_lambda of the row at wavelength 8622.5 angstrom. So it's 20.2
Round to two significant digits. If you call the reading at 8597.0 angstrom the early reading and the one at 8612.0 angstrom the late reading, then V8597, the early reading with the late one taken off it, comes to -0.32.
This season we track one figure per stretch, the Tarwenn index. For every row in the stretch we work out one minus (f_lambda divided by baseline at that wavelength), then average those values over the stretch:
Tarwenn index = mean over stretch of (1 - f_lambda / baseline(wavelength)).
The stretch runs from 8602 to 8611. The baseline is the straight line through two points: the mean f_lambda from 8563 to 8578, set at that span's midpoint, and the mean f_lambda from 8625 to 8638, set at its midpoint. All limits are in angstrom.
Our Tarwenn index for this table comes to 0.015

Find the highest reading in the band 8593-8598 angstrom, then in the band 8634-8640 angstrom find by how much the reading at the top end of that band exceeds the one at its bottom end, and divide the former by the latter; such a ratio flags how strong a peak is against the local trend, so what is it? -153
